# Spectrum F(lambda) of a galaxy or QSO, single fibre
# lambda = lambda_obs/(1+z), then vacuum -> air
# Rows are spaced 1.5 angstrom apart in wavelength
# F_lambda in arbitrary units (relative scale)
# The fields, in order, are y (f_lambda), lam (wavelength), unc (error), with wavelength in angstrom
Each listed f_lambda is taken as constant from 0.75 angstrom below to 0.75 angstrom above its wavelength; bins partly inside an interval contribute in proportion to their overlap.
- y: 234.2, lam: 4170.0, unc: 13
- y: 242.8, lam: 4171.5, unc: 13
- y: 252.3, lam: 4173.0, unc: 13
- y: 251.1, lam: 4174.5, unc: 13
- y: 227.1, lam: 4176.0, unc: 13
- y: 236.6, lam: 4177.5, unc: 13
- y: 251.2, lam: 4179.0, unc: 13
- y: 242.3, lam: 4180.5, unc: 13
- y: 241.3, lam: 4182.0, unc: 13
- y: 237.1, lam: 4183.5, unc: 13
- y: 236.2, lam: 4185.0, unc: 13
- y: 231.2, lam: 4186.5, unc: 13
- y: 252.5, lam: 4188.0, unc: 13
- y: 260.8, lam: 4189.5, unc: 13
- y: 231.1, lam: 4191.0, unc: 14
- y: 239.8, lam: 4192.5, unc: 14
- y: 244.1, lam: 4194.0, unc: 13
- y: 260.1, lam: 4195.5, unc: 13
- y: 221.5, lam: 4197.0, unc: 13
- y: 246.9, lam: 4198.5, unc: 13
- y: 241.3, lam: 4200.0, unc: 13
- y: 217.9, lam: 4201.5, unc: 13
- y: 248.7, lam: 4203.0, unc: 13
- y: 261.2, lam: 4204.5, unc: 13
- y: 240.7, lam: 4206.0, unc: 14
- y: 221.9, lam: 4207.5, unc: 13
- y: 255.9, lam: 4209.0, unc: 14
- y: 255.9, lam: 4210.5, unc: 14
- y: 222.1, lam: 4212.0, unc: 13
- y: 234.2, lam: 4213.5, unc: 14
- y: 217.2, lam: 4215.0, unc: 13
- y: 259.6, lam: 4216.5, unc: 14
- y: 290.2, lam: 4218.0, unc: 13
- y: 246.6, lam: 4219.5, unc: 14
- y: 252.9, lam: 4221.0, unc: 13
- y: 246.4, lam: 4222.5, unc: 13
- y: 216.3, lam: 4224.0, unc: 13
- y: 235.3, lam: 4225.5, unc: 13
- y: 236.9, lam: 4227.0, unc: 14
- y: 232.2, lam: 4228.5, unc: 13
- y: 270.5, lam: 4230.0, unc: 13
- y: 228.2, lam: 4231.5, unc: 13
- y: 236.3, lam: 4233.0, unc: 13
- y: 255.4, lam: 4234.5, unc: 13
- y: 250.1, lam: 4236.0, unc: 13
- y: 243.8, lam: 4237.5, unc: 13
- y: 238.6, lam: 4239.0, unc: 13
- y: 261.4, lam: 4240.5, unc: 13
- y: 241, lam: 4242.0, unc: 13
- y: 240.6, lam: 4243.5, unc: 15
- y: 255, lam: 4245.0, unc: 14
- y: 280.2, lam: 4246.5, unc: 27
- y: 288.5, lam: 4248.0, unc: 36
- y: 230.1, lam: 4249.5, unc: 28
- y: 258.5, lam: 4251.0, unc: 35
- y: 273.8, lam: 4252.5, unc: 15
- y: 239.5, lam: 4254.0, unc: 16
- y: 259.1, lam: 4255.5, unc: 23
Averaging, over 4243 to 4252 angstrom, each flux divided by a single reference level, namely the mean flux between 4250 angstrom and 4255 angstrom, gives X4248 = 1.01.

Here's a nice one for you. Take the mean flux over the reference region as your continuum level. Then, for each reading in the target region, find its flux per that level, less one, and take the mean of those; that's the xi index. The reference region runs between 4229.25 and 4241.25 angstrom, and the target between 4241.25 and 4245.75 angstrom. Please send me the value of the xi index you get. -0.010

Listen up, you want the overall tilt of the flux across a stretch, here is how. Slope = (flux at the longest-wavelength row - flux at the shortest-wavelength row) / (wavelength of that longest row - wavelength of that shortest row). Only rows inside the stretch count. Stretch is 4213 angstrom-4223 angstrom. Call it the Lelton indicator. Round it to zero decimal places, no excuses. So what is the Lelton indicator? 1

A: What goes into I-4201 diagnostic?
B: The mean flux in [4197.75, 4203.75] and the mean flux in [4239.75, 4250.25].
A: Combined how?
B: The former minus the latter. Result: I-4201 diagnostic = -18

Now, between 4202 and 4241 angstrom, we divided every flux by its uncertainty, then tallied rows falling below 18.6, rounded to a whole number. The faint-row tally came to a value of 16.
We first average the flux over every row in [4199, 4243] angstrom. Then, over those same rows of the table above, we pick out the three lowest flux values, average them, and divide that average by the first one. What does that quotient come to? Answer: 0.892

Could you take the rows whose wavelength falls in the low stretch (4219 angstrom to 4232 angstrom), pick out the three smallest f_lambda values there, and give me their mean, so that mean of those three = 226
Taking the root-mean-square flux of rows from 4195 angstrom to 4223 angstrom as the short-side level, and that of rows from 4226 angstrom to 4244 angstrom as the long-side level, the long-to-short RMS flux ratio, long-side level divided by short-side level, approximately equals 1.00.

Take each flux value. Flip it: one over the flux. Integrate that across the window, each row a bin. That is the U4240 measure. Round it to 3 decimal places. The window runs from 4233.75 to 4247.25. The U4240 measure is 0.054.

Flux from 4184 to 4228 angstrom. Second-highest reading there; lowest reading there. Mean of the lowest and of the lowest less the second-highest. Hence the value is 86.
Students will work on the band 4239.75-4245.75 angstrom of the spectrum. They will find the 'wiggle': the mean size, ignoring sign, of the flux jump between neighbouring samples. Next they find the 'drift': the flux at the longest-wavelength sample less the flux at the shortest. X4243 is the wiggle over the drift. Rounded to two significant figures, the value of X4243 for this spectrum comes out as -1.8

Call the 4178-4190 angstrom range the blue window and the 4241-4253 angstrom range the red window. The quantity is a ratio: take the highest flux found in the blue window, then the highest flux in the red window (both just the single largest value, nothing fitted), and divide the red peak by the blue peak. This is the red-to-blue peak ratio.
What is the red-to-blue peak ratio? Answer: 1.11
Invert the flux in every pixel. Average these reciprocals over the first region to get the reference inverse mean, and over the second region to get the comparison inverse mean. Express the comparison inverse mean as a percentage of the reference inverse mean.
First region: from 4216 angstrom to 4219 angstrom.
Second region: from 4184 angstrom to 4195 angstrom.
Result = 113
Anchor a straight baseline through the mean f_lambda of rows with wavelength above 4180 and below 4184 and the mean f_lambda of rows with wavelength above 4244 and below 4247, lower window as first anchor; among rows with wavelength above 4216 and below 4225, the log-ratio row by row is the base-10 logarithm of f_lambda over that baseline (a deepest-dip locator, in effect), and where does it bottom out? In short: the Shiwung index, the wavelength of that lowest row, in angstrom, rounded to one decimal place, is 4224.0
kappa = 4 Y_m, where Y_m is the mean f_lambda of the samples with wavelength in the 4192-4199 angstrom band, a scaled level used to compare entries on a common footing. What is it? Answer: 970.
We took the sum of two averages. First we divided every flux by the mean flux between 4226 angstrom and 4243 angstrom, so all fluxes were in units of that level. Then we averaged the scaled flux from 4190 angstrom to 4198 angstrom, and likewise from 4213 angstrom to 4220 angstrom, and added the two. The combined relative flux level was 2.00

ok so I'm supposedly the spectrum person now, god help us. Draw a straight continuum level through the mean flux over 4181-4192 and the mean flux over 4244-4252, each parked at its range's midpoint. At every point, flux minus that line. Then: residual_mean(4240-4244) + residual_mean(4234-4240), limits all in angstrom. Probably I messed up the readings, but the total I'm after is -24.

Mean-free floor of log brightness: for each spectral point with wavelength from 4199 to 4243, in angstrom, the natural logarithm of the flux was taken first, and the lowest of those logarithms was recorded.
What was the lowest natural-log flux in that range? 5.377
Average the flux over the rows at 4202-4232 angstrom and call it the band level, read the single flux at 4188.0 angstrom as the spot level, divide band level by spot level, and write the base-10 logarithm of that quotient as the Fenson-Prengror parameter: -0.016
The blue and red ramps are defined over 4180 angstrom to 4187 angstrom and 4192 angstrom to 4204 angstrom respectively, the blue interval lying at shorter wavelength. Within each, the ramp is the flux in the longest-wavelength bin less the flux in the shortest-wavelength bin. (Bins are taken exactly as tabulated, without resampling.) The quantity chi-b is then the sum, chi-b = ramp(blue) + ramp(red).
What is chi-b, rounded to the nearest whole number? -2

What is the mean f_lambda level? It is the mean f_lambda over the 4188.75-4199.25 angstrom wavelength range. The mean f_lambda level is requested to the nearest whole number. 243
